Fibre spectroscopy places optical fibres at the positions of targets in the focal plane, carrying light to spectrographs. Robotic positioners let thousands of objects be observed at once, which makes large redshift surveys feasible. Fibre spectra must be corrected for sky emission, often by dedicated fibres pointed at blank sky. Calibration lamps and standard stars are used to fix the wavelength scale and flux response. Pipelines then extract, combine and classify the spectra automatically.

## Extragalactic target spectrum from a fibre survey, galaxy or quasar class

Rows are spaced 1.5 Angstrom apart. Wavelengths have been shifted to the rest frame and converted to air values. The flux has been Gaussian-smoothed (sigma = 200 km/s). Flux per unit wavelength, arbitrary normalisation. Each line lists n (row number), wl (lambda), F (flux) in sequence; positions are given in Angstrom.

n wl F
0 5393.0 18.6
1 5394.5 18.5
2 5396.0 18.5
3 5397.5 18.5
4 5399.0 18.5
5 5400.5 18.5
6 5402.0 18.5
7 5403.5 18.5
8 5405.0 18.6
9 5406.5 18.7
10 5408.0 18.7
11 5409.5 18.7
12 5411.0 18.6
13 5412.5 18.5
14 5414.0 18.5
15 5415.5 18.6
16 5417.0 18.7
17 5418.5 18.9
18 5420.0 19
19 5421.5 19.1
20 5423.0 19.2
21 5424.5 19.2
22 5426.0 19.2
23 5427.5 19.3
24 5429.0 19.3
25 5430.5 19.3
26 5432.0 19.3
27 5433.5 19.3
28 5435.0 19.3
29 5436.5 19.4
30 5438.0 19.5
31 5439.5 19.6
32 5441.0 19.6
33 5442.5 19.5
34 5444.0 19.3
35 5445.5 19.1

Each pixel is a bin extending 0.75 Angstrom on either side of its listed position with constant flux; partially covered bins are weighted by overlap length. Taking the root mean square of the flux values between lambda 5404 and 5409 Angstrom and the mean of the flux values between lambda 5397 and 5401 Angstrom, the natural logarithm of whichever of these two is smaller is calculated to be 2.92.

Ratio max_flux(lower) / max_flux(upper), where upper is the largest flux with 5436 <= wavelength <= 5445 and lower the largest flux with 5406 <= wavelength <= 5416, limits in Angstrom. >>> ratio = 0.954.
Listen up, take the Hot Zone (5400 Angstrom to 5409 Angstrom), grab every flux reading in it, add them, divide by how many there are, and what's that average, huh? 18.6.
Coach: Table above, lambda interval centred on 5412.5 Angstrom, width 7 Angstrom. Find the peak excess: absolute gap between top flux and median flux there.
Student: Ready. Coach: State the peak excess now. 0.10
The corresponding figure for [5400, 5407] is 0.20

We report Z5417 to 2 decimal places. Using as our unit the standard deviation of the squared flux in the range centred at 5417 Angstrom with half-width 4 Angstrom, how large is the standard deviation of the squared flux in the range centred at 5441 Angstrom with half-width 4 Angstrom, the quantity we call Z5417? 0.61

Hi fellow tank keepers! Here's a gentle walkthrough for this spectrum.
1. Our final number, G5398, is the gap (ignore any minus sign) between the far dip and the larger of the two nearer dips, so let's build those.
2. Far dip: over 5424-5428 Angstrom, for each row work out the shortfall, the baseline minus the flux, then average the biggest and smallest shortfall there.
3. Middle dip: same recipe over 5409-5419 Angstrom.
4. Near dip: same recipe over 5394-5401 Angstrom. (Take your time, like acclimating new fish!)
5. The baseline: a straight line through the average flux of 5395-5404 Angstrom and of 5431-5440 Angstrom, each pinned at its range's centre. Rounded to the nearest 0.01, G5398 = 0.28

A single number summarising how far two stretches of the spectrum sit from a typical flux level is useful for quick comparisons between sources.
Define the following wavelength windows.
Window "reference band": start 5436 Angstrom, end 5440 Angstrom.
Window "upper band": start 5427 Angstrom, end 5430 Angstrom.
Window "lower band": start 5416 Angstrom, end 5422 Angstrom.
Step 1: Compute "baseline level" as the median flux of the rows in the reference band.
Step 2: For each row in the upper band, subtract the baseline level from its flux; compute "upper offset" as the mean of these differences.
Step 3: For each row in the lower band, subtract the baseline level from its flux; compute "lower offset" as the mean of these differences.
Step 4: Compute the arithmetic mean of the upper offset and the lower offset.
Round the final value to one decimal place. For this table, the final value -0.4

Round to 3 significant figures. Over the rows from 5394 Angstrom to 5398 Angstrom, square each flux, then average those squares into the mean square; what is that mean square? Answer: 342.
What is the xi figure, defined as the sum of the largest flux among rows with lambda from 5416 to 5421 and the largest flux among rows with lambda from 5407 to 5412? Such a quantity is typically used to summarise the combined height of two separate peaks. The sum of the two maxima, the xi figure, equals 37.7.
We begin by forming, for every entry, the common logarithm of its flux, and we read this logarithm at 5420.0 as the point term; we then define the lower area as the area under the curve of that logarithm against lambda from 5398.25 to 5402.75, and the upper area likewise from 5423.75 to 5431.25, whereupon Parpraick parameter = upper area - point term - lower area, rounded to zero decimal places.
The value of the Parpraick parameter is 3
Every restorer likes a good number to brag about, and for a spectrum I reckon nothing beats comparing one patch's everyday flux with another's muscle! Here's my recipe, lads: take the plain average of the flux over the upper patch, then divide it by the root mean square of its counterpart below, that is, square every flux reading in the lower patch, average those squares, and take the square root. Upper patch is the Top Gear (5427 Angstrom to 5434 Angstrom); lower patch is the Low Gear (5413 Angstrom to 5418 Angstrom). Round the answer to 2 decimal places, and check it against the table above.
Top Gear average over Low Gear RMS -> 1.04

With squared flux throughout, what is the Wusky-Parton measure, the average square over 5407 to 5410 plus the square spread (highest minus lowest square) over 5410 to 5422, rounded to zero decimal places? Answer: 372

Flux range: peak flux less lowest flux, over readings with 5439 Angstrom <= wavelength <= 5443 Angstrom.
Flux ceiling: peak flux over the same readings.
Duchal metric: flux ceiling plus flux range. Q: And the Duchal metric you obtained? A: 19.7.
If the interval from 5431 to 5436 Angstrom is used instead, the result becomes 19.3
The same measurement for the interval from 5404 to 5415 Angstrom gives 18.9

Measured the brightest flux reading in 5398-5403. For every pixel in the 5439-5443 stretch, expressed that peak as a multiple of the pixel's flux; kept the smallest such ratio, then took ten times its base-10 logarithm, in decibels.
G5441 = -0.25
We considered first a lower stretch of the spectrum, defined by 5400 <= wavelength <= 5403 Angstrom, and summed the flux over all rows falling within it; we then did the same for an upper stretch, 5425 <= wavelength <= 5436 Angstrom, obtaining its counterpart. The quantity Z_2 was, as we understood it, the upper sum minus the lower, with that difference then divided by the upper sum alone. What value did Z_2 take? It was 0.73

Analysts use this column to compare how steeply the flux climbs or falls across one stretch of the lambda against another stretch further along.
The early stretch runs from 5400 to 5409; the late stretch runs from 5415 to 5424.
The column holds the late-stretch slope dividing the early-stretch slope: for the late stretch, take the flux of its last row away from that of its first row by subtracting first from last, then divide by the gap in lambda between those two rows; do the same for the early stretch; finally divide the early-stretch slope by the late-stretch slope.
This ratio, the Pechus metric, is 0.3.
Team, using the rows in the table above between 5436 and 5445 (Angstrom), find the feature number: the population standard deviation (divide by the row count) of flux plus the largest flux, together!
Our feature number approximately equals 19.7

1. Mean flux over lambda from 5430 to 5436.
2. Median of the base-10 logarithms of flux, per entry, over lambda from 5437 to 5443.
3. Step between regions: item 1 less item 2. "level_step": 18.0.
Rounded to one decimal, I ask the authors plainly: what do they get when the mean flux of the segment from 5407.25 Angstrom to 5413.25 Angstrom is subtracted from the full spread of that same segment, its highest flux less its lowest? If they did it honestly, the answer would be -18.4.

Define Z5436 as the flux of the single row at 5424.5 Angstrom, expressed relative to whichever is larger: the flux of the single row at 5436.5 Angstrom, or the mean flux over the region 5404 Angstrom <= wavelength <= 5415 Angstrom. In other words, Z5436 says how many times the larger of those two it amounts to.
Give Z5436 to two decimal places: 0.99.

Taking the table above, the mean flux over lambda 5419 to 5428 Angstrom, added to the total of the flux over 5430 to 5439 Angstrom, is 135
